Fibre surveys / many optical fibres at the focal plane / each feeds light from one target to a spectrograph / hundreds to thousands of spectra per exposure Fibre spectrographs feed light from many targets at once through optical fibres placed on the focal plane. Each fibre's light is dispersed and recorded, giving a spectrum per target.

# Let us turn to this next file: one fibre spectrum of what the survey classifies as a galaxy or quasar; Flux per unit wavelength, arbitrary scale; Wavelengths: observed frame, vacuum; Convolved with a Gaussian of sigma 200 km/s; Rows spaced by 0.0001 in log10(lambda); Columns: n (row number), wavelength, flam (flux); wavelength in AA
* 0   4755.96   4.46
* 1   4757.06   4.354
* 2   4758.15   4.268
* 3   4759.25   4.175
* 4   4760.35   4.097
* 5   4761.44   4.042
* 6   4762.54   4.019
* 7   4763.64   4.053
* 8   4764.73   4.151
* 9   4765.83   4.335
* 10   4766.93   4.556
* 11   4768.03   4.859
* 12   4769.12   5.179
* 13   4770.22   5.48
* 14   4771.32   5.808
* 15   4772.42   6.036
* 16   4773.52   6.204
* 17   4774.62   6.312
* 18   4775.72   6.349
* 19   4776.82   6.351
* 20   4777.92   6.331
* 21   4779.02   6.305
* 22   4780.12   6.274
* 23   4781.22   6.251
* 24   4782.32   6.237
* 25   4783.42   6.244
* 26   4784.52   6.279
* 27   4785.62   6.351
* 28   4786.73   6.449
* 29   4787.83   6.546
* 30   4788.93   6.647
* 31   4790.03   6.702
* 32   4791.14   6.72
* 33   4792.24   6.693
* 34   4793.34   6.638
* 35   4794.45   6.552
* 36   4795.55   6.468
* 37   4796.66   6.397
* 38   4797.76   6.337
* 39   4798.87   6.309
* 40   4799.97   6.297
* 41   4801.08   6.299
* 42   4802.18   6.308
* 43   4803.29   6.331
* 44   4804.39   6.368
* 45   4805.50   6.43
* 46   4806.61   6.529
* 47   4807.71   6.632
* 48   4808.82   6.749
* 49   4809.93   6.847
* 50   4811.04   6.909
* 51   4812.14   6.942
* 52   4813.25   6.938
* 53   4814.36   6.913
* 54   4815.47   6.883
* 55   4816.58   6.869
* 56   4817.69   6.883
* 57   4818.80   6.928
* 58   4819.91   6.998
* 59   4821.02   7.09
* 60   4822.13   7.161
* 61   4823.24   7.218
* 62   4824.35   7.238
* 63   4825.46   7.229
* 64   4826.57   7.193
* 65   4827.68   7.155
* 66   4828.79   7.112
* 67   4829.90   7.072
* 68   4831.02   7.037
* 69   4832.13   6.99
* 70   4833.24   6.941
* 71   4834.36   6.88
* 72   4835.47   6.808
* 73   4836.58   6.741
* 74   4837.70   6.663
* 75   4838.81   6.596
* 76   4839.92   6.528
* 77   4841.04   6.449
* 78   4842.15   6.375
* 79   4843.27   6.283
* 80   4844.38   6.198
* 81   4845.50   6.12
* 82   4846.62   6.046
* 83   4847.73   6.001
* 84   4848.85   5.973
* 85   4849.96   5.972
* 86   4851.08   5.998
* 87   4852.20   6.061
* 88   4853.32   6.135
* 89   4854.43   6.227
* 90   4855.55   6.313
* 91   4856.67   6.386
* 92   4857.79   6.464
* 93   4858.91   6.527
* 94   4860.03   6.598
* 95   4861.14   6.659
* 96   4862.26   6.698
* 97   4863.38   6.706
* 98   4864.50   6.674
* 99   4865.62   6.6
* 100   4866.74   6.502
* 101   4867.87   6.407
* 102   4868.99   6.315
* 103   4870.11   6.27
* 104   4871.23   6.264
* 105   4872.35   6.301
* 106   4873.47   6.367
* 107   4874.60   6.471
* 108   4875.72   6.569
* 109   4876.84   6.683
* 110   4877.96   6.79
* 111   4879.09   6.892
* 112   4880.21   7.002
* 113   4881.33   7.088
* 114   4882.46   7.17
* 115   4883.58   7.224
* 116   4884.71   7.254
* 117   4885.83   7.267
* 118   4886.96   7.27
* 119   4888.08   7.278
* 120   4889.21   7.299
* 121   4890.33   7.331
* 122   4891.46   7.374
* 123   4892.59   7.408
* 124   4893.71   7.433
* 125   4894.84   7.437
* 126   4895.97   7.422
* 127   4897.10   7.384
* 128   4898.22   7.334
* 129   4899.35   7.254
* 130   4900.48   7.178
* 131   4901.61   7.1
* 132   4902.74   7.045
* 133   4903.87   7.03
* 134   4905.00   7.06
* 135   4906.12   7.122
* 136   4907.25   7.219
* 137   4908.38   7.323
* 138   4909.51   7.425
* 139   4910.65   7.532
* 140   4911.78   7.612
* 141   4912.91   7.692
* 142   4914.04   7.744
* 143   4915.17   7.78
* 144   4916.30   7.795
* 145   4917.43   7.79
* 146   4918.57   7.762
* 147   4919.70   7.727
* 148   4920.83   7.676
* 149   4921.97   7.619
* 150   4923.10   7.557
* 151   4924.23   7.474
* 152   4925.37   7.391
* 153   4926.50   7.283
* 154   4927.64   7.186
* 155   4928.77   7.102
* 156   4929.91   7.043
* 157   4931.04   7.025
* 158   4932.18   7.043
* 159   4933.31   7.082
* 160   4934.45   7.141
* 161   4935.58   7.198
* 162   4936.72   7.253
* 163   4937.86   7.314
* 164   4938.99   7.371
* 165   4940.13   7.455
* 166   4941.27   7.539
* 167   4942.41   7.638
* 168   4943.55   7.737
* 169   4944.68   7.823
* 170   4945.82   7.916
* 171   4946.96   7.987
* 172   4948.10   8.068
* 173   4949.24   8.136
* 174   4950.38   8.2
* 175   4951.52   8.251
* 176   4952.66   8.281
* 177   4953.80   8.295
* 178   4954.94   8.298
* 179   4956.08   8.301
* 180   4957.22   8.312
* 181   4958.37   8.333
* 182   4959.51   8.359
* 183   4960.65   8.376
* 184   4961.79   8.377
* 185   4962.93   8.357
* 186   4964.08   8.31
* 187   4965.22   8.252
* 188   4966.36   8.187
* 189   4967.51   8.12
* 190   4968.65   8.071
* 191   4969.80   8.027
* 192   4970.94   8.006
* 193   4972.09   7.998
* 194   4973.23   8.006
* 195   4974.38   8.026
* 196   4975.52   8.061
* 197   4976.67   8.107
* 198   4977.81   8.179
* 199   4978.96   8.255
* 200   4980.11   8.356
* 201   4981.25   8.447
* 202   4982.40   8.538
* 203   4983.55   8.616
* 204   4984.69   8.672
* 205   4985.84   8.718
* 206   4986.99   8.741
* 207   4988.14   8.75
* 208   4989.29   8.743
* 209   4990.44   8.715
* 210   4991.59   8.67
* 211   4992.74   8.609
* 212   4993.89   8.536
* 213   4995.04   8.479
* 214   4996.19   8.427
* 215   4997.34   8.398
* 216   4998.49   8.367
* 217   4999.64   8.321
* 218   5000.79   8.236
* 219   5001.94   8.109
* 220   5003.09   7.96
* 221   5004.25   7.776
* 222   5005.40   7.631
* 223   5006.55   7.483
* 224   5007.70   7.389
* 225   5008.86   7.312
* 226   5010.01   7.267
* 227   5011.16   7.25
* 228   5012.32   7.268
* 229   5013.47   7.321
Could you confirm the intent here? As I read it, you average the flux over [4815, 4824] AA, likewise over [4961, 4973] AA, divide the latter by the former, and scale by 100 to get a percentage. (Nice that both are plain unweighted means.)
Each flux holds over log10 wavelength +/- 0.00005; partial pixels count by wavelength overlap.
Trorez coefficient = 117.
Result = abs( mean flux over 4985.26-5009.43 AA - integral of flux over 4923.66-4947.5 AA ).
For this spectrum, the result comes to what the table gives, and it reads 168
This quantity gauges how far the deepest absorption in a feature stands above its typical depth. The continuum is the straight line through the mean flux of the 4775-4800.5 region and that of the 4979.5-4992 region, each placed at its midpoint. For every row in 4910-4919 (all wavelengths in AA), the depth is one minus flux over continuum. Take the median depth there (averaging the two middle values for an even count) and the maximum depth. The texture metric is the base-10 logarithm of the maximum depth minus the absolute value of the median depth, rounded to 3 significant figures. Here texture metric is -1.69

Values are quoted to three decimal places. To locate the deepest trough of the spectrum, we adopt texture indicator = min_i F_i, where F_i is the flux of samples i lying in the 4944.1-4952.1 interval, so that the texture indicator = 7.823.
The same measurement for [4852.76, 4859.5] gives 6.135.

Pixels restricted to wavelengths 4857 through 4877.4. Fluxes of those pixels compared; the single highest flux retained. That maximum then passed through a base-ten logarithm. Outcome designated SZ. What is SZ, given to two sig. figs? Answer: 0.83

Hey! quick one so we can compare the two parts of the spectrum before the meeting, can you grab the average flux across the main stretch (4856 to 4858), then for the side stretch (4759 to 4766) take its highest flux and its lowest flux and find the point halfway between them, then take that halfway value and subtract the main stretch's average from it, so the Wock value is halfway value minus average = -2.2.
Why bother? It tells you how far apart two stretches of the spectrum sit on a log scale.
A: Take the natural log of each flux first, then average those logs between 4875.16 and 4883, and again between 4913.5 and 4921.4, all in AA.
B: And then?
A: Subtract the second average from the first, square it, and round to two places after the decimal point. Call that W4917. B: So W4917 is 0.01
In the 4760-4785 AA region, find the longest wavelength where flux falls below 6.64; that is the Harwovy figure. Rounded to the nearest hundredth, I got 4784.52 AA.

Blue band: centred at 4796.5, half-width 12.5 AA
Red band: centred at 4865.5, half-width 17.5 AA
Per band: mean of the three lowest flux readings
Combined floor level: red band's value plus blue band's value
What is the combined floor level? 12.3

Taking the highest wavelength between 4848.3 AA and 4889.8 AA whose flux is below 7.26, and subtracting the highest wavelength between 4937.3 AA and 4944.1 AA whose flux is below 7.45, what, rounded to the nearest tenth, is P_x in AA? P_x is -54.3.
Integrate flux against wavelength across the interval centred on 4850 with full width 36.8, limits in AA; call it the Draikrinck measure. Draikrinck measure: 237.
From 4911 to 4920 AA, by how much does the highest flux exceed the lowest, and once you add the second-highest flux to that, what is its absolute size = 8.0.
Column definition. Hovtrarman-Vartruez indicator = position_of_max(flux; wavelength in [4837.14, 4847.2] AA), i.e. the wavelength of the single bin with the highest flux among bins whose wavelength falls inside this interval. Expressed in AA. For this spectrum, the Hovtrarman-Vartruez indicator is 4837.70 AA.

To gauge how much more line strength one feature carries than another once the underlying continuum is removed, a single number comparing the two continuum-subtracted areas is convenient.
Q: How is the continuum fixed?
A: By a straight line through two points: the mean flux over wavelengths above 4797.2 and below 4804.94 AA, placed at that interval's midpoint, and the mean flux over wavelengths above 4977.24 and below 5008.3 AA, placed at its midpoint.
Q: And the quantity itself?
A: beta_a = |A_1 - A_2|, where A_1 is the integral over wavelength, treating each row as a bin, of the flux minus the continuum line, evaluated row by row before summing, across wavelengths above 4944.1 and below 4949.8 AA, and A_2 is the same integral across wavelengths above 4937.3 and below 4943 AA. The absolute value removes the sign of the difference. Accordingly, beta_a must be 3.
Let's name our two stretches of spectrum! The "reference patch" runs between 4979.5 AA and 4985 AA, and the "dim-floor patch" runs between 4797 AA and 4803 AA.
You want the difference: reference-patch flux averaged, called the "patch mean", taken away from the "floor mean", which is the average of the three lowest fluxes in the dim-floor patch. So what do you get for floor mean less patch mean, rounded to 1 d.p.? -2.2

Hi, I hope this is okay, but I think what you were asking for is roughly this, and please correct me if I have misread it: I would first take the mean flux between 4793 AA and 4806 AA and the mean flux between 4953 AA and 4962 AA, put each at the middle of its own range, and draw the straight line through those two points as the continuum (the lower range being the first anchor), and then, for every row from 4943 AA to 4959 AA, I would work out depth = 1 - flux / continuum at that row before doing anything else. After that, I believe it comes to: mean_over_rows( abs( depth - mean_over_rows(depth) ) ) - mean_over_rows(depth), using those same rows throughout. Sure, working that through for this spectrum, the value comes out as 0.00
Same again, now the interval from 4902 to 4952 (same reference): -0.02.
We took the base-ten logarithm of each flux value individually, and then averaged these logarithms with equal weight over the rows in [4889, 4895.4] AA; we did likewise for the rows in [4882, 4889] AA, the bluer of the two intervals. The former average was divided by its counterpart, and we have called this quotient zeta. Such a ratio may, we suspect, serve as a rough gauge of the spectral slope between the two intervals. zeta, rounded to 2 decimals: 1.01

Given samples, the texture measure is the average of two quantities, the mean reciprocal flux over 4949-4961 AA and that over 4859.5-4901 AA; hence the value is 0.133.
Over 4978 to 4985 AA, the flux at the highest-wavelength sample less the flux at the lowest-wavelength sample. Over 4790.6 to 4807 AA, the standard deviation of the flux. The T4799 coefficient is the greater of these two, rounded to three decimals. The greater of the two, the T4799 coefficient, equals 0.417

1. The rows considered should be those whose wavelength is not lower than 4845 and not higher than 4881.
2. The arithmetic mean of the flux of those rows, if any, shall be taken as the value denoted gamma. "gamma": 6.4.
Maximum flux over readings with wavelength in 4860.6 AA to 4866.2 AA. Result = 6.706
